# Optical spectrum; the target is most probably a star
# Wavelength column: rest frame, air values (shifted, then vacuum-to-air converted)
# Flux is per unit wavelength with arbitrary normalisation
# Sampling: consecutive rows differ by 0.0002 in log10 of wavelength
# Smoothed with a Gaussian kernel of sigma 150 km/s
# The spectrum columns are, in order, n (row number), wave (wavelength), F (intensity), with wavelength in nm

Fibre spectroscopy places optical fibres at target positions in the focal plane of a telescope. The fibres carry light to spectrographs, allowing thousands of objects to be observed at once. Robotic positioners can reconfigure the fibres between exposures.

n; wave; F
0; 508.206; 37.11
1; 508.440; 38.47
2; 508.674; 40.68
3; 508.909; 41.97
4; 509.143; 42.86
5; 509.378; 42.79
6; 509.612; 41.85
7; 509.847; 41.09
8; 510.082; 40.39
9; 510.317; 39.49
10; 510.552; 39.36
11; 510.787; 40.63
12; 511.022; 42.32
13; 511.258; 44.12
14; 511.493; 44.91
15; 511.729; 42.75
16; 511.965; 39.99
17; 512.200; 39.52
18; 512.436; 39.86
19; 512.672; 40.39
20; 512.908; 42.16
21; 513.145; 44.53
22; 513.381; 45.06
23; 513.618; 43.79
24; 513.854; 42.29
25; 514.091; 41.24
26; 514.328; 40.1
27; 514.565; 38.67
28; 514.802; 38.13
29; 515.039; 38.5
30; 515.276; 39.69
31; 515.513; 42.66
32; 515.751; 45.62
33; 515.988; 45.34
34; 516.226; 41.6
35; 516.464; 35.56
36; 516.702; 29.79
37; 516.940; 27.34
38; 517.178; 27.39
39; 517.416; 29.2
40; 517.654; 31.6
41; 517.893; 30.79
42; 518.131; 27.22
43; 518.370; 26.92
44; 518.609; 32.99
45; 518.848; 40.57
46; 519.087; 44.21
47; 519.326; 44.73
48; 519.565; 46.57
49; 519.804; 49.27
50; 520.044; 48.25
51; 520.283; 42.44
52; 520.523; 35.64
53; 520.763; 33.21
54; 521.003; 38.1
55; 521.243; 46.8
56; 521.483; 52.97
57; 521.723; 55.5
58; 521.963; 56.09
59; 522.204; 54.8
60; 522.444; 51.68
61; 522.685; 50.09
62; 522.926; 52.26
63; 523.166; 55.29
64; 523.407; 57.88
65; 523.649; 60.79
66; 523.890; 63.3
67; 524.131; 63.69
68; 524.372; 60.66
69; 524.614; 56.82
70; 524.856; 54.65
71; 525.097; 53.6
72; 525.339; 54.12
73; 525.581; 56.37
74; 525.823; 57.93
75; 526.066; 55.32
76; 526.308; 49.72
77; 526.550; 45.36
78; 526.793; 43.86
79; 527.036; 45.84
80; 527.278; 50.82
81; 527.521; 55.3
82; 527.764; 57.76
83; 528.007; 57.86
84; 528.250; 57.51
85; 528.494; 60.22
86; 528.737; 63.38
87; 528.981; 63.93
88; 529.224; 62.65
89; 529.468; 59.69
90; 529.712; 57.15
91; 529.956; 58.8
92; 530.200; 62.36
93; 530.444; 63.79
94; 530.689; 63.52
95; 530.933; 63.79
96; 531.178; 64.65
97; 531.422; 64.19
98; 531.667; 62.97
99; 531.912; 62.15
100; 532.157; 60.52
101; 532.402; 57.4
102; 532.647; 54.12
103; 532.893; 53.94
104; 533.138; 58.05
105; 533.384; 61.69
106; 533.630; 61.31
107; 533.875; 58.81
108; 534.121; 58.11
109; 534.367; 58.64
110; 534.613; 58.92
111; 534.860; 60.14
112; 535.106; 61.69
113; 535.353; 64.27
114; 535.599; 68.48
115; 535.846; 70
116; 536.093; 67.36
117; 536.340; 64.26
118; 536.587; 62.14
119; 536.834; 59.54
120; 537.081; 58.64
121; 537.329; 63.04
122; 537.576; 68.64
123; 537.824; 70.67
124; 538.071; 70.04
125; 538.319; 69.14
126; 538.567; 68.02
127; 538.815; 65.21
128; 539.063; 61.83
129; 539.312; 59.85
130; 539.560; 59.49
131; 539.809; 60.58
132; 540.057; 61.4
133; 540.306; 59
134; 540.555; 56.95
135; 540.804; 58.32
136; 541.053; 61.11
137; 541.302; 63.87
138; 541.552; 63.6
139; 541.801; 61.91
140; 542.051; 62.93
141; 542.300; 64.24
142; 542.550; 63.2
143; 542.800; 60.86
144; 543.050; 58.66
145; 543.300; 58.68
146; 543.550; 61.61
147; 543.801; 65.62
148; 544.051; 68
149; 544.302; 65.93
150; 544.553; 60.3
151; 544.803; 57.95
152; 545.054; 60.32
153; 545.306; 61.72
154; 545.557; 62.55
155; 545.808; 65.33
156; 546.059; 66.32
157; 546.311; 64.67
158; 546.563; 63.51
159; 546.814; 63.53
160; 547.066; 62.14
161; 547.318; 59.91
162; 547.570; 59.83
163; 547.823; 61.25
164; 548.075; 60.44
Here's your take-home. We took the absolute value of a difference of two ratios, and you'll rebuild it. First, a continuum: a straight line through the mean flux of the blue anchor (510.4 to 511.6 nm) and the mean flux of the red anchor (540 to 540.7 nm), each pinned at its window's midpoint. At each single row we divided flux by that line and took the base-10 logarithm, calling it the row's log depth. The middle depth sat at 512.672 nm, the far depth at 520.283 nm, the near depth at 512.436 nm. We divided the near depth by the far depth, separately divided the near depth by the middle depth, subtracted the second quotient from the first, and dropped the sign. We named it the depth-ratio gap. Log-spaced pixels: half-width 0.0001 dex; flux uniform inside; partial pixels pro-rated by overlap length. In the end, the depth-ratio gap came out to 0.5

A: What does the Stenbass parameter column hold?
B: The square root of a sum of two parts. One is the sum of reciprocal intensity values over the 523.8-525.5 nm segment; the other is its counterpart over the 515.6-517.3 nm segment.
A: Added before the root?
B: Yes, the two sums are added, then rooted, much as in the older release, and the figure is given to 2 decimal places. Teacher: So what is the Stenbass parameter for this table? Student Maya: 0.57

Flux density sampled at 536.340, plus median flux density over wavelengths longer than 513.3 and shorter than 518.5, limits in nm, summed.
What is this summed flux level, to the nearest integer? 103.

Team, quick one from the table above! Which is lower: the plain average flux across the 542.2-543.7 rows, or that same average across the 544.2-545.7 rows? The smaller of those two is 61.2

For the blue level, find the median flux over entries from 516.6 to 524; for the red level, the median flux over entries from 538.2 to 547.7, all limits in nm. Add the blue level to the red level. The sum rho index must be 107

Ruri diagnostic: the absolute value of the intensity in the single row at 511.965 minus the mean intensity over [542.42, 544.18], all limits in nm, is 22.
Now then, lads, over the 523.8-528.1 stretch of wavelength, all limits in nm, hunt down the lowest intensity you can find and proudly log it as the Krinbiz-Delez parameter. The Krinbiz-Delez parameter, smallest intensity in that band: 43.86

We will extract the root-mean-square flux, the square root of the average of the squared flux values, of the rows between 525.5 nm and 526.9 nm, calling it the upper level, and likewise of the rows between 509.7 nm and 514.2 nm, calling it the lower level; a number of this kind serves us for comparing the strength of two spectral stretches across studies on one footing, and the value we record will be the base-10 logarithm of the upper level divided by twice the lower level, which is -0.209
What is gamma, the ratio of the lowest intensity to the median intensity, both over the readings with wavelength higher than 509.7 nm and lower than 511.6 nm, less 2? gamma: -1.04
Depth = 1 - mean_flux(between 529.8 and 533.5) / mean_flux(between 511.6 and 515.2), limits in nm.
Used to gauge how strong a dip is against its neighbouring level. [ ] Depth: -0.48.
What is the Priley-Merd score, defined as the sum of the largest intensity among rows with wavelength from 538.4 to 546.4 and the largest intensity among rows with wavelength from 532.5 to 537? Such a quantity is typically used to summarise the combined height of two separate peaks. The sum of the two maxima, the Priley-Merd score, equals 138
